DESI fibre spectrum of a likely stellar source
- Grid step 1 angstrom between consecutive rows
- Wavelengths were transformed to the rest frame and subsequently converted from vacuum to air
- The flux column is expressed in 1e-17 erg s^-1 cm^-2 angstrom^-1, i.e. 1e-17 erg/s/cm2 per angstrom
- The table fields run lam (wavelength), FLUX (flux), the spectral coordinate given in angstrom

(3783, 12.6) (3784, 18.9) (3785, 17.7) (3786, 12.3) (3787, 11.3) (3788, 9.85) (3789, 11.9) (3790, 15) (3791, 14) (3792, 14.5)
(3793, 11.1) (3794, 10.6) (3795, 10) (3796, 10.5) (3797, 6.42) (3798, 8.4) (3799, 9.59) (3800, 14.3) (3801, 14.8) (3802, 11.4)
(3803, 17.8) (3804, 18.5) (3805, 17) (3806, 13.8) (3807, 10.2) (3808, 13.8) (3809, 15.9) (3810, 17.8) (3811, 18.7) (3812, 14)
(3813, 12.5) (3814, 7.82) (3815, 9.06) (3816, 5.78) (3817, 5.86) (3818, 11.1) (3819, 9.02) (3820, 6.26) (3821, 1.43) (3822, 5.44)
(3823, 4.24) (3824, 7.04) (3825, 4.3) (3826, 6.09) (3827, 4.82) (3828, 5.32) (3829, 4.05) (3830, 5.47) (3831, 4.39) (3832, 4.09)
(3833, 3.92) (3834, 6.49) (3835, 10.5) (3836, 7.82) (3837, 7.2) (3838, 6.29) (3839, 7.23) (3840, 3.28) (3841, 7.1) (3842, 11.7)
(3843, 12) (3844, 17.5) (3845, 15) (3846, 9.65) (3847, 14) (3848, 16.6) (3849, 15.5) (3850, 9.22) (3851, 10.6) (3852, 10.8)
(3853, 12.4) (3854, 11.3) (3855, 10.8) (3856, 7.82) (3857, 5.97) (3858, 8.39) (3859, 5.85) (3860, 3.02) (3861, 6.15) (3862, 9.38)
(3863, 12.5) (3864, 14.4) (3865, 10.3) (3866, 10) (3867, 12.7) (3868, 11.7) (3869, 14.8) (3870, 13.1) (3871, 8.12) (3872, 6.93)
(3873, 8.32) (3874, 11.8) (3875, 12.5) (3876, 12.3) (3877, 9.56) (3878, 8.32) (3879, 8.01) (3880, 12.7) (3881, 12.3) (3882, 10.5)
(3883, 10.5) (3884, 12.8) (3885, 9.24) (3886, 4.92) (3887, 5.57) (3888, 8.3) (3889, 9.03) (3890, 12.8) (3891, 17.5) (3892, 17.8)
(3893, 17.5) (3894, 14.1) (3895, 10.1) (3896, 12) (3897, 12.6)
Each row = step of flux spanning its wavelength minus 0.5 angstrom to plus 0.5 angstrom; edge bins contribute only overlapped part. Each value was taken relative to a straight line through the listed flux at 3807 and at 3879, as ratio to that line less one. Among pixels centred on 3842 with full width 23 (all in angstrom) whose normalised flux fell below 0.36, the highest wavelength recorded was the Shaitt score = 3852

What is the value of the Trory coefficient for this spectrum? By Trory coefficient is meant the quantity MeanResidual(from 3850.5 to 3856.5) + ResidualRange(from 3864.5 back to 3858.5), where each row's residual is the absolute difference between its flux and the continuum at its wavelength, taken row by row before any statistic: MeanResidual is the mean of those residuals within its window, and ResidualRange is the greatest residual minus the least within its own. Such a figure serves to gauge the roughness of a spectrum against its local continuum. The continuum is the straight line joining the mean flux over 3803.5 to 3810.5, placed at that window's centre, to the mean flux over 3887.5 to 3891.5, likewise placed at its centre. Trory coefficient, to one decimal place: 12.4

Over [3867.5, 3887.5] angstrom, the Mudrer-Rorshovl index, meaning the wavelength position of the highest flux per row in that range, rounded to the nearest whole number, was 3869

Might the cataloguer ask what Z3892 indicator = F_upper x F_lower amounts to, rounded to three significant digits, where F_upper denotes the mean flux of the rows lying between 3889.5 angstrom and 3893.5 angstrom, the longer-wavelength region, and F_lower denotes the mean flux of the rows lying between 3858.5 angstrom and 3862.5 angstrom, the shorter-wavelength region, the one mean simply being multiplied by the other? 100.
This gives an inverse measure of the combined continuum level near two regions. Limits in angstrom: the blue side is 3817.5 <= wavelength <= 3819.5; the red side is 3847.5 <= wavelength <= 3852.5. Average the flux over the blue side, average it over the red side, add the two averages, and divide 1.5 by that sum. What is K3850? 0.066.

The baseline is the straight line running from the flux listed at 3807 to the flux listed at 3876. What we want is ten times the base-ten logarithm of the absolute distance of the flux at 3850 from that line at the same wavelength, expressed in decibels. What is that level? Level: 3.6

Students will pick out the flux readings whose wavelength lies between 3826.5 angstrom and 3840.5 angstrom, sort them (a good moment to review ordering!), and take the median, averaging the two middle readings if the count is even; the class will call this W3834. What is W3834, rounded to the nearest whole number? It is 5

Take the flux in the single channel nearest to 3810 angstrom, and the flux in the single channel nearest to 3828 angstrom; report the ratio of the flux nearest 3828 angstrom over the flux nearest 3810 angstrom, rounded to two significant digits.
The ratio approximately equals 0.30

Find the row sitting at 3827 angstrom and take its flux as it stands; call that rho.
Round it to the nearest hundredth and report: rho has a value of 4.82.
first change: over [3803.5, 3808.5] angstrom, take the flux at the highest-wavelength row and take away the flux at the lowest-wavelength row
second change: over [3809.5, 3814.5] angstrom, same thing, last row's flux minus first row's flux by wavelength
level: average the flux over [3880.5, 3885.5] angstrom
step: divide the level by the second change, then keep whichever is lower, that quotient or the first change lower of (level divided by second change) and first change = -4.7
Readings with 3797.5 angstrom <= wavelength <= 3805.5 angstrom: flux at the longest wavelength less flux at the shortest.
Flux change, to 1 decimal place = 8.6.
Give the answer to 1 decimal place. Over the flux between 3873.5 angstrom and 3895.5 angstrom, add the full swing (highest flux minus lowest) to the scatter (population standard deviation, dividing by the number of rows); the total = 16.3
